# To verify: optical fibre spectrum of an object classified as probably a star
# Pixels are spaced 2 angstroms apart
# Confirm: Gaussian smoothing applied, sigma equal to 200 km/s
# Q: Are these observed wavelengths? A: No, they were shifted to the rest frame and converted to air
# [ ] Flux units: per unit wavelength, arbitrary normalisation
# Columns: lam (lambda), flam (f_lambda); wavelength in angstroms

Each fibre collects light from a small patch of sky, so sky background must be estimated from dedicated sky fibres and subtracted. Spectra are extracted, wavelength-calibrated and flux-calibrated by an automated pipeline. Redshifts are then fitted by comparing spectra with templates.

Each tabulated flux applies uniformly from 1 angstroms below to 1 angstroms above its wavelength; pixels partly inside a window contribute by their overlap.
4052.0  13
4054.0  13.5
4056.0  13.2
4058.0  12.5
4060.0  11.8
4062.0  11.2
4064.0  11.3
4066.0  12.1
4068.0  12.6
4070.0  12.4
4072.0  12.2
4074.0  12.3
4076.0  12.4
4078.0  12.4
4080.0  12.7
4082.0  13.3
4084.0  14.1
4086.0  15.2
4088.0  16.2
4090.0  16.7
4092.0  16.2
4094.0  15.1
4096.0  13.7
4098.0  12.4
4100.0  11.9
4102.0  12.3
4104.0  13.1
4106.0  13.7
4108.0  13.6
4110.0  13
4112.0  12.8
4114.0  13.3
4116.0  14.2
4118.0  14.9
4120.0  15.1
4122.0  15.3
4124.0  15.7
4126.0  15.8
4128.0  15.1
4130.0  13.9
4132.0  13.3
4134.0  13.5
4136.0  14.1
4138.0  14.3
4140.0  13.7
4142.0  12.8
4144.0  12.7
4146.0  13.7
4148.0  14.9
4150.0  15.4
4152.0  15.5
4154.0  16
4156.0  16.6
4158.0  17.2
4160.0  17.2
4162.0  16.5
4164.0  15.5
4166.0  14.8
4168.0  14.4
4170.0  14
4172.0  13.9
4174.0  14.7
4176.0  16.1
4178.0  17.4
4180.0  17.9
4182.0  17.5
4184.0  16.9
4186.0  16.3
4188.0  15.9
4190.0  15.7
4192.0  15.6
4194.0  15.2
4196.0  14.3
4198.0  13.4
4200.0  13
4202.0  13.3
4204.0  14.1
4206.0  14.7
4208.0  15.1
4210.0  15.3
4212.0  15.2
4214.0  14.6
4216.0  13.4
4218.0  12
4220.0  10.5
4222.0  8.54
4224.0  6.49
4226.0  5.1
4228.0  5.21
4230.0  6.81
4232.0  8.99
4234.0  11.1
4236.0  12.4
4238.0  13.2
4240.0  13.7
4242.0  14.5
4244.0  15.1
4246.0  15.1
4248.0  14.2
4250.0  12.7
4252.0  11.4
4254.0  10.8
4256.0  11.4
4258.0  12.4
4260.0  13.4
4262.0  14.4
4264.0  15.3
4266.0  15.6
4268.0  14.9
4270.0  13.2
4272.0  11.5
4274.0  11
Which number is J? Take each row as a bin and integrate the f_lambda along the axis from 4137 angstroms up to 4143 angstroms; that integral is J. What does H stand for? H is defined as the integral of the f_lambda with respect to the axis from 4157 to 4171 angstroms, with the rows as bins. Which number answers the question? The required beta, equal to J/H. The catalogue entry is 0.4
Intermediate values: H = 219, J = 82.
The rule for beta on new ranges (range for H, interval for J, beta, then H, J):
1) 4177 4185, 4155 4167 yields 1.4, 139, 196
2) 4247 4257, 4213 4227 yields 1.2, 121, 141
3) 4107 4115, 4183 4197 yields 2.1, 105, 220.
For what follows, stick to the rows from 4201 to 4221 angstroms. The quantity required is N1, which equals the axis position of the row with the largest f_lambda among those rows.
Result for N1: 4210.0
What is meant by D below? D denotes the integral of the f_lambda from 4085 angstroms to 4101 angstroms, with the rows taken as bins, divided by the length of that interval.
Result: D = 14.7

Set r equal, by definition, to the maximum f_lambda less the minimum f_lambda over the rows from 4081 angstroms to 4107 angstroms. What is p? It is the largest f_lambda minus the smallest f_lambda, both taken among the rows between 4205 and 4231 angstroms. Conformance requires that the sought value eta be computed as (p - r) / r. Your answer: 1.1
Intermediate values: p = 10.2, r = 4.8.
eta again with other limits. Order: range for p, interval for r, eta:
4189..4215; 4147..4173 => -0.2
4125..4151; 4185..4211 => -0.1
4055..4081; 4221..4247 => -0.8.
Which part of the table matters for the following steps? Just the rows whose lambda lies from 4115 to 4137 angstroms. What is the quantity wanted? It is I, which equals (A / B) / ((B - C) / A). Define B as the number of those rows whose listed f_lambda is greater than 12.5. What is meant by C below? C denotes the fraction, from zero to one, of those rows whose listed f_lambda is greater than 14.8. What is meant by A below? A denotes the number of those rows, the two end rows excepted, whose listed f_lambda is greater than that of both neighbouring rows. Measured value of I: 0.009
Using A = 1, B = 11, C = 0.55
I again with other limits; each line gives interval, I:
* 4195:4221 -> 0.008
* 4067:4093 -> 0.016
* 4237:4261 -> 0.000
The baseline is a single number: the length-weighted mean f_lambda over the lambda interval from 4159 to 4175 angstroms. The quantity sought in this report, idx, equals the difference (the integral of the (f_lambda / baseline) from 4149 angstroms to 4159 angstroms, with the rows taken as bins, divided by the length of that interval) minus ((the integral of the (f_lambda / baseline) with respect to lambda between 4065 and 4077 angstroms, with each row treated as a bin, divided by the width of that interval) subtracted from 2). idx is -0.12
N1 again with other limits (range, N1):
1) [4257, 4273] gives 4266.0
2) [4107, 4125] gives 4124.0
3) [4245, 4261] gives 4246.0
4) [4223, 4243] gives 4242.0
